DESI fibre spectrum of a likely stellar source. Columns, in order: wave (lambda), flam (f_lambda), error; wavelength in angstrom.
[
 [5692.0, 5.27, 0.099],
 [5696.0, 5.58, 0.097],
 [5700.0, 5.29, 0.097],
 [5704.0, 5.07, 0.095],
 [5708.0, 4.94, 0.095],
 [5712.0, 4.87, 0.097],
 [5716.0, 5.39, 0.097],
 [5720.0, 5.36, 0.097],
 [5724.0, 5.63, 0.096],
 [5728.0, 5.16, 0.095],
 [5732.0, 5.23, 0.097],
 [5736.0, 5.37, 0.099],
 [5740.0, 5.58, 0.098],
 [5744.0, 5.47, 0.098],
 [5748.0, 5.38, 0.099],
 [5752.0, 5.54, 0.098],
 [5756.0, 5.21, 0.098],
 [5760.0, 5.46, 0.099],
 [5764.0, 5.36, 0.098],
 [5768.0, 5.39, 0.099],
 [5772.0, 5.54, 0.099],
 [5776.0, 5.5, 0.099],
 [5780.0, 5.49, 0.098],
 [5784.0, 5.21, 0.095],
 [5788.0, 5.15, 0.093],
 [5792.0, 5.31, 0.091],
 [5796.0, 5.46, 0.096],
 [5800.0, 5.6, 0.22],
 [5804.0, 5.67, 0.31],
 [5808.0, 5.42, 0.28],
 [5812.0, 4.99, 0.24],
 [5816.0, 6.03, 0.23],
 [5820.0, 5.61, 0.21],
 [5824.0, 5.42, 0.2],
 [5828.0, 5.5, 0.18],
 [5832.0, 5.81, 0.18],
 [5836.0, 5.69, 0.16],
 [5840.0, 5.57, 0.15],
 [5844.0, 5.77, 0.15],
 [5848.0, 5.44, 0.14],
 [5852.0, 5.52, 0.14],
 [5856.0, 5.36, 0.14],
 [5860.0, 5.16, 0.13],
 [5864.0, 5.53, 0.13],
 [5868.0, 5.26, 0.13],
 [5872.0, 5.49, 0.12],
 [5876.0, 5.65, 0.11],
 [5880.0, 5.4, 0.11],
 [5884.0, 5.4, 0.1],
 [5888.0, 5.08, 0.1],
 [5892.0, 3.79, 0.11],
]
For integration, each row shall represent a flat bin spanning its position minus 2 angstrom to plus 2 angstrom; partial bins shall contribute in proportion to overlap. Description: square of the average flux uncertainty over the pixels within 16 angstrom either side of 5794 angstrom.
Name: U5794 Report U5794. 0.026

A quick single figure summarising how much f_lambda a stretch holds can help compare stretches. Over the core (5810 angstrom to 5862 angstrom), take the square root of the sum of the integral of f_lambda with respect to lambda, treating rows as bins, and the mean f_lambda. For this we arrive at 17.1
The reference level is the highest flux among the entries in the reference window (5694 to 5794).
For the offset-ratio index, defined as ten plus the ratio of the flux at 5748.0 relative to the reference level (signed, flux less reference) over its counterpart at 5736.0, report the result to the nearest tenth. 11.0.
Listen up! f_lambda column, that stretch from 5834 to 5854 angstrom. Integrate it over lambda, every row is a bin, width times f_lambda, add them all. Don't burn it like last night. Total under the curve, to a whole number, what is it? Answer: 112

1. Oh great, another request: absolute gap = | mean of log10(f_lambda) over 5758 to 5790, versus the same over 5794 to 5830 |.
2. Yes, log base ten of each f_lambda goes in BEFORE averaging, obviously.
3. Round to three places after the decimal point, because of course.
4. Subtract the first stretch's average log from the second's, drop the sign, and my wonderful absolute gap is 0.010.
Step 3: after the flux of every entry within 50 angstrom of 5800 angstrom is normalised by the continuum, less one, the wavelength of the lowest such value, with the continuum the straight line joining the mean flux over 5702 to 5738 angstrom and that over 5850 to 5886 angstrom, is 5812.0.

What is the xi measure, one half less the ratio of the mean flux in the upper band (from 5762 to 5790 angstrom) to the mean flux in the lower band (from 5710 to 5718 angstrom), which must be -0.55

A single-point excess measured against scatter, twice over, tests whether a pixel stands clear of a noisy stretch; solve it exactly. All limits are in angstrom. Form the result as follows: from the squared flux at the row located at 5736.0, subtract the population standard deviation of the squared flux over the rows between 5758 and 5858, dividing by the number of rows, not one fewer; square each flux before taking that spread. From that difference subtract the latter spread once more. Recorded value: 24.2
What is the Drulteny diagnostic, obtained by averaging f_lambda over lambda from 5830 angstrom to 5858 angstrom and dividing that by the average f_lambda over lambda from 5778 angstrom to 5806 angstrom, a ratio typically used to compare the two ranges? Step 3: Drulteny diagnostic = 1.03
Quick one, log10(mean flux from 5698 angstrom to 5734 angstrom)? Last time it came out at 0.717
